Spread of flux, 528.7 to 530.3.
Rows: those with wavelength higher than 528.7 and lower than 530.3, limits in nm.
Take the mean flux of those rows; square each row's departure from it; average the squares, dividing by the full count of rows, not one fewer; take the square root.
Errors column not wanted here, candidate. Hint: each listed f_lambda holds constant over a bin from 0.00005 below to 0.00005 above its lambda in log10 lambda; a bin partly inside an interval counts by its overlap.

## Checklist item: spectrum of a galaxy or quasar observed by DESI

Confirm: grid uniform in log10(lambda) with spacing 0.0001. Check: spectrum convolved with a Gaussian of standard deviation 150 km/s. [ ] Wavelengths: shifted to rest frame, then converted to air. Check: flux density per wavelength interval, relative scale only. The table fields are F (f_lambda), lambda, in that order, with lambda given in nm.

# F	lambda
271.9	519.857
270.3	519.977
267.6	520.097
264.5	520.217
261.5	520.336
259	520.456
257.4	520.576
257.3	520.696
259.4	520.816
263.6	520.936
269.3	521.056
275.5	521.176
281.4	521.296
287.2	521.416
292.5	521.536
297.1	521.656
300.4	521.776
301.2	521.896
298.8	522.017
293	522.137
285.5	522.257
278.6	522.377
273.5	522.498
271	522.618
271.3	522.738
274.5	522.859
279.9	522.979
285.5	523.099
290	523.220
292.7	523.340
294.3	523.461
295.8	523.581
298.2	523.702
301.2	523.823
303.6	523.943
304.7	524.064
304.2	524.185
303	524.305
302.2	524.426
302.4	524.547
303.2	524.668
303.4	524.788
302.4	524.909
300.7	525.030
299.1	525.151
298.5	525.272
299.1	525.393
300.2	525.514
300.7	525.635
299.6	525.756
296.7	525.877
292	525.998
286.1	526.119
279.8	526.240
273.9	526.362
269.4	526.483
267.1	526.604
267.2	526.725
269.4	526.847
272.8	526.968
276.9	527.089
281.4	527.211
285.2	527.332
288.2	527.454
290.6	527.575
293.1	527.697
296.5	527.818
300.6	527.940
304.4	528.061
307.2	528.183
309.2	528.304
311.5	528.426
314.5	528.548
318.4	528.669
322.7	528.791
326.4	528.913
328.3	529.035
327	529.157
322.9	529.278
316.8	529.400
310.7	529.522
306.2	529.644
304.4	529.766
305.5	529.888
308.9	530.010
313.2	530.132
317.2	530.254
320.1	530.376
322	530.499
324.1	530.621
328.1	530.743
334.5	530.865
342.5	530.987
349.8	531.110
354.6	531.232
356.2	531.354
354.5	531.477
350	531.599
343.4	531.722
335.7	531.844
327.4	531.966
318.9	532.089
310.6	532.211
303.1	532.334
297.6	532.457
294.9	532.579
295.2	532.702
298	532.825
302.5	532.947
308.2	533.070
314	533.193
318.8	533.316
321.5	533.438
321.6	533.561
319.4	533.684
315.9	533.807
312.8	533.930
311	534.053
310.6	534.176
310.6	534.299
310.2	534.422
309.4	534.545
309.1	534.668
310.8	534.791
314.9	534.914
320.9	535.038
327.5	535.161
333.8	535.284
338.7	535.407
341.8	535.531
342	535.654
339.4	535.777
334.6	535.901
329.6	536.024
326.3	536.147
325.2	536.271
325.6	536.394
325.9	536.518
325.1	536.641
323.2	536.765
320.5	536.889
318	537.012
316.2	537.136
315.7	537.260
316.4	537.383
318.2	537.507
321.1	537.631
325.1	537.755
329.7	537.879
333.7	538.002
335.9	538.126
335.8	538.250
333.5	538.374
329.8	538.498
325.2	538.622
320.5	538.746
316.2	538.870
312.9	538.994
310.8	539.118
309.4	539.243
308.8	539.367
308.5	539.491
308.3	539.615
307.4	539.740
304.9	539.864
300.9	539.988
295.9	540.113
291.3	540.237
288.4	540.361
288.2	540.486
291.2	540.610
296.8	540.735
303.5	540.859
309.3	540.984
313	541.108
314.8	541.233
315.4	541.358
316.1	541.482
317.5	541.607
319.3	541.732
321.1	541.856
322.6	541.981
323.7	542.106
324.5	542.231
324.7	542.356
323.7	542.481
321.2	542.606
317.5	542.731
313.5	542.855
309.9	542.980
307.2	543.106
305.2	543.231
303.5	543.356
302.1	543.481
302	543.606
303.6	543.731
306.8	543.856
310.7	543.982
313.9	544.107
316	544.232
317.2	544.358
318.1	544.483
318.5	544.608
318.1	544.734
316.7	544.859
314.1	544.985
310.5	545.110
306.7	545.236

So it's 8.3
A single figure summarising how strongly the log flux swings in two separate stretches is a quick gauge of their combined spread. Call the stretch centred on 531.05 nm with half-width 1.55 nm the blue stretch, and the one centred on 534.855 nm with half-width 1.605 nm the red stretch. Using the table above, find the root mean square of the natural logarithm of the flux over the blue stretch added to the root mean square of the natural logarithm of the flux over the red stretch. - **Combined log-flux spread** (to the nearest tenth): 11.6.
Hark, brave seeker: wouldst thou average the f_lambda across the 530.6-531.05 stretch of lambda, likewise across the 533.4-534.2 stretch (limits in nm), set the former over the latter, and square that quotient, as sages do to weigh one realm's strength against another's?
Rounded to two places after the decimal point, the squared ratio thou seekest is 1.11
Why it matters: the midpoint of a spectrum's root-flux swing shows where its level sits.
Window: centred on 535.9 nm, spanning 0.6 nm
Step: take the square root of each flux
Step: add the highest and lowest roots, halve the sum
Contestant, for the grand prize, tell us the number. 18.3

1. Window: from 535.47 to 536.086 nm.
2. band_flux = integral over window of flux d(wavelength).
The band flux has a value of 208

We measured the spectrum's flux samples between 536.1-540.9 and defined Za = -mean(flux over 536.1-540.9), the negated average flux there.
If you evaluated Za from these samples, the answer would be -315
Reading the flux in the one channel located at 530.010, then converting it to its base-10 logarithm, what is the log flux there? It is 2.49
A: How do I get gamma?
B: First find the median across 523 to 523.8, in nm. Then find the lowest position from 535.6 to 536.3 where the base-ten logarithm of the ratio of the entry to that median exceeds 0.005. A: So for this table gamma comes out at 535.654 nm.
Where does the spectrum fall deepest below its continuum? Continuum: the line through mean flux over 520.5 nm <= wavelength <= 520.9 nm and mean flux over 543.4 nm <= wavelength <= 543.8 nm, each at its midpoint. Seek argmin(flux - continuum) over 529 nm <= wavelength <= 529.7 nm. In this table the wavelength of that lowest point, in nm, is 529.644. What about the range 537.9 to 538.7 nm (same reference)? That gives 538.622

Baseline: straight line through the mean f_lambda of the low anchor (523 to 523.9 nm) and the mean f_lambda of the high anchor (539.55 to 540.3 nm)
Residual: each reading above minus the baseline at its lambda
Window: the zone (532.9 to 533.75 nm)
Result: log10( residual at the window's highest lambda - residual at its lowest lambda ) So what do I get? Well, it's 1.2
